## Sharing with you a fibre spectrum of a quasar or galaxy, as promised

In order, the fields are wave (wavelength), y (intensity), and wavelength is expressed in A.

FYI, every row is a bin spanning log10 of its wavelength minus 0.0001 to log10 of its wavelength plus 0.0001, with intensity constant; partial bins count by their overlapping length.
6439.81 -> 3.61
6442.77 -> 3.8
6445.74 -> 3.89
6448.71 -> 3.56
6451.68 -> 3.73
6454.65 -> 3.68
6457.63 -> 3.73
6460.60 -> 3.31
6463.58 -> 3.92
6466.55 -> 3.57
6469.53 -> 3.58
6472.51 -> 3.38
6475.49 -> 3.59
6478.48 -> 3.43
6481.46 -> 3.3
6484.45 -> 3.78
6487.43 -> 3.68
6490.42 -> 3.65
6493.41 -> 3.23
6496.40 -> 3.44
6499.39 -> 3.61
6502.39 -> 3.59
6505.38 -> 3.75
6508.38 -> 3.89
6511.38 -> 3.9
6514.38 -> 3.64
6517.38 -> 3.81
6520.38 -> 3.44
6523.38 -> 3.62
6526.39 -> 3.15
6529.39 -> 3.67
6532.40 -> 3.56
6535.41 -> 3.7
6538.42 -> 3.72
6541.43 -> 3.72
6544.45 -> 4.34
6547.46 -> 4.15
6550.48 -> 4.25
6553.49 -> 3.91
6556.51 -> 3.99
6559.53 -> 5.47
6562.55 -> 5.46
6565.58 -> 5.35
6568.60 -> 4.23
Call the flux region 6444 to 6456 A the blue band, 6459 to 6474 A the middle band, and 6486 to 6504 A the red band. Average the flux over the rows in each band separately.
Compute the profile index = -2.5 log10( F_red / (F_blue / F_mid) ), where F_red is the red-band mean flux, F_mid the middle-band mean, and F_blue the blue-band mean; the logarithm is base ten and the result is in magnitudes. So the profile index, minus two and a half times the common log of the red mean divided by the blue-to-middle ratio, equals -1.32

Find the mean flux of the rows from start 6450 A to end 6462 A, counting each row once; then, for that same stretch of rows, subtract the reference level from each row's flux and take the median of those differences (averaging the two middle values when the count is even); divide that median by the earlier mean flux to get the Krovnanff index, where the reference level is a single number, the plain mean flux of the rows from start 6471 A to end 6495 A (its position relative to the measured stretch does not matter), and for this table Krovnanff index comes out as 0.06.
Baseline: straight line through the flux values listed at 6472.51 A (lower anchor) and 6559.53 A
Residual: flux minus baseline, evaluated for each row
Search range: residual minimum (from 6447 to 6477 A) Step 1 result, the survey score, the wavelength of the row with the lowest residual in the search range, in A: 6472.51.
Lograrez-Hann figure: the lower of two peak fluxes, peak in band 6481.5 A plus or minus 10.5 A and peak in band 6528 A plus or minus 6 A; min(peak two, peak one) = 3.67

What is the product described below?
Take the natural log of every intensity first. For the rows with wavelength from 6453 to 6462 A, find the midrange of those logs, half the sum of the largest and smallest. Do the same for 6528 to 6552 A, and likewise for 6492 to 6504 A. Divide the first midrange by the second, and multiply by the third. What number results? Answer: 1.13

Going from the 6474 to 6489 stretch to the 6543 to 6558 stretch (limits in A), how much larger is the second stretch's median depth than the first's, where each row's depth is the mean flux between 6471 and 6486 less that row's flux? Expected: -0.56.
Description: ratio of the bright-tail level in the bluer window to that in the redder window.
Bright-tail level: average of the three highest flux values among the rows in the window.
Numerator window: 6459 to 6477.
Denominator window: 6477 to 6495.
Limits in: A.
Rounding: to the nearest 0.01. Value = 1.00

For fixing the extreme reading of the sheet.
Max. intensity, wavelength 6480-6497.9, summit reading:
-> 3.78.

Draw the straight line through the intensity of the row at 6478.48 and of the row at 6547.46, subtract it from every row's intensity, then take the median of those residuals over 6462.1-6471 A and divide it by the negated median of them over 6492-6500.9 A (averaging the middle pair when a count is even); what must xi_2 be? 1.5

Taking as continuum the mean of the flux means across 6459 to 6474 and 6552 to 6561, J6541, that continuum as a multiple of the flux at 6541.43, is 1.08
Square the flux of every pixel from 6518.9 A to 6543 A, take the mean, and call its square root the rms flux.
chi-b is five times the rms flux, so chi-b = 17.9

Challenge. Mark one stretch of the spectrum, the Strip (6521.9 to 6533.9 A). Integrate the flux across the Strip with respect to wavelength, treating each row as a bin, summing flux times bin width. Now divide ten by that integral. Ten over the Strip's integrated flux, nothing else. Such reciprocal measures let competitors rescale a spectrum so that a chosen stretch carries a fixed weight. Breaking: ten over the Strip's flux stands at 0.24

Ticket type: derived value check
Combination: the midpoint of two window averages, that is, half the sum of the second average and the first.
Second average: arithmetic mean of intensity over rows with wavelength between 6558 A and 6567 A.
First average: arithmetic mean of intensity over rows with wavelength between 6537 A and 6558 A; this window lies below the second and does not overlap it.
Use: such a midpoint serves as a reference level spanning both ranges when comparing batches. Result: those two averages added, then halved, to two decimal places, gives 4.72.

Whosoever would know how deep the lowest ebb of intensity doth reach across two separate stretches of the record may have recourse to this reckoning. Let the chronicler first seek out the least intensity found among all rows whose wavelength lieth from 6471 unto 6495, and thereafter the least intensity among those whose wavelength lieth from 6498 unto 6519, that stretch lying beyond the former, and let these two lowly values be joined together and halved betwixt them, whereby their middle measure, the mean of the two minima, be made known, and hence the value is 3.41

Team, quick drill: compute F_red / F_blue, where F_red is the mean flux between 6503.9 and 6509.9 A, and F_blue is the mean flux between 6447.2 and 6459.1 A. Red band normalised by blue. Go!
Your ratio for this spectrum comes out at 1.04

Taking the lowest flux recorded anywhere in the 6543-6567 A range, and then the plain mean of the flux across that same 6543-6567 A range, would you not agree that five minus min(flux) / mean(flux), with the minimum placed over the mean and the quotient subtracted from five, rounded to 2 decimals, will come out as 4.15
